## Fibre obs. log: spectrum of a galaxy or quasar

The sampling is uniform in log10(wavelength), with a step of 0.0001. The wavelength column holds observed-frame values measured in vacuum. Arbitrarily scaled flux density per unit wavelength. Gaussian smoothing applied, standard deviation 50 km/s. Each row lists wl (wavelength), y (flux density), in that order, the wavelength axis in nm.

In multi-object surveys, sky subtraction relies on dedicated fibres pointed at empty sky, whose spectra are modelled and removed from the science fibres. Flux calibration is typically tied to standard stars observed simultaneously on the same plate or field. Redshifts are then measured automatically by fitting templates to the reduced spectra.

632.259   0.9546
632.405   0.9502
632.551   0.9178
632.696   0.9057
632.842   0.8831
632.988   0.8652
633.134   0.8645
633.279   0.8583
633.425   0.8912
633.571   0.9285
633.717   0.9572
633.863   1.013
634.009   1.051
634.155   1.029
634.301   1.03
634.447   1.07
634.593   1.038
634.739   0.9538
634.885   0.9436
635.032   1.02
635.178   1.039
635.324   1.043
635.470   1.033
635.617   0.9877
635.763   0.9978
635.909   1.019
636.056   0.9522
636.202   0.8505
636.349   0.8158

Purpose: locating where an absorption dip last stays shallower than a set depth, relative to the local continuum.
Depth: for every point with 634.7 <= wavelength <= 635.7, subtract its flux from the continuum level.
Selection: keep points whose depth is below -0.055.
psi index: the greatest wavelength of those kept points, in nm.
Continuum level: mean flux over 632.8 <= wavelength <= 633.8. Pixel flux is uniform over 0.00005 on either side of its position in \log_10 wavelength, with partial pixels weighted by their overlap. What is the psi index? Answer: 635.617 nm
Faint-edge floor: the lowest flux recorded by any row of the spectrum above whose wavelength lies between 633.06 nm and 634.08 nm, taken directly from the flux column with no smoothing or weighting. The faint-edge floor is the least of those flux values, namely 0.8583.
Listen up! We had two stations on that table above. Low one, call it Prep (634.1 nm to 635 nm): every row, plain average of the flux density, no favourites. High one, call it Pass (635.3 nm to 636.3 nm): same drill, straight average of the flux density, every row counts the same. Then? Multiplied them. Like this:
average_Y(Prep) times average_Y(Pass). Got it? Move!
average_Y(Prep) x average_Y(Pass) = 0.99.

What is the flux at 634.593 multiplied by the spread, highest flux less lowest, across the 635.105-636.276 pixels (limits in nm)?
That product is 0.20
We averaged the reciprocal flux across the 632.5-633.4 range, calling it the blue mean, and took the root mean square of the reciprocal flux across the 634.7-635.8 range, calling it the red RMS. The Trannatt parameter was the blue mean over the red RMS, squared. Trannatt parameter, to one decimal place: 1.3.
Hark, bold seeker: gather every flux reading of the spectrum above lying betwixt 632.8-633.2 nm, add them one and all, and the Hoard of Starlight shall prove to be 2.61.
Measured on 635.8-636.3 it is 2.82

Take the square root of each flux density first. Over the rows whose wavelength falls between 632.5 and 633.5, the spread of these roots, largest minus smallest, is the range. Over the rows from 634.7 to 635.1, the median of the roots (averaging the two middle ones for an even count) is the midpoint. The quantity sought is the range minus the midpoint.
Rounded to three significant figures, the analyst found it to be -0.945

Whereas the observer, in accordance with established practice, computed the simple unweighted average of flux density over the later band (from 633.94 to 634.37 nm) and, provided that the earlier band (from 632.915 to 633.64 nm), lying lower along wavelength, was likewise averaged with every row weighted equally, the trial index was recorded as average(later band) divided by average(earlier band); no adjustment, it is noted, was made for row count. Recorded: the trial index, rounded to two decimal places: 1.18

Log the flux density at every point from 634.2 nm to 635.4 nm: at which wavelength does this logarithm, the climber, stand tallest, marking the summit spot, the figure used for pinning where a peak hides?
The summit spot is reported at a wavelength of 634.447 nm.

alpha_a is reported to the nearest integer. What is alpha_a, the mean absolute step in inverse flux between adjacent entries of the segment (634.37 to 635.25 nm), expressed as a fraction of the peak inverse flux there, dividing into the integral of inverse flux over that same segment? 21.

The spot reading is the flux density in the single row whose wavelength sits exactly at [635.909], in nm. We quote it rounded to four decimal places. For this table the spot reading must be 1.0190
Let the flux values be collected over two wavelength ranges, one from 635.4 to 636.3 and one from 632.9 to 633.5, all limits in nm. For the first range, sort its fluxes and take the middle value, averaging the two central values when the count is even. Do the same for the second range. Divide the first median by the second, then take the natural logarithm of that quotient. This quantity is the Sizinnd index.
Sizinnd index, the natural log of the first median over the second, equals 0.14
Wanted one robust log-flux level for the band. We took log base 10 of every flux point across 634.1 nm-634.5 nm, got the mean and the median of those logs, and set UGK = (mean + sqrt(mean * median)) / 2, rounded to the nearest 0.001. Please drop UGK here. 0.017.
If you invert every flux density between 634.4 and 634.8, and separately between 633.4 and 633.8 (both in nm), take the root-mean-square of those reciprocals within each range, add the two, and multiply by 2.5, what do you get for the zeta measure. 5.16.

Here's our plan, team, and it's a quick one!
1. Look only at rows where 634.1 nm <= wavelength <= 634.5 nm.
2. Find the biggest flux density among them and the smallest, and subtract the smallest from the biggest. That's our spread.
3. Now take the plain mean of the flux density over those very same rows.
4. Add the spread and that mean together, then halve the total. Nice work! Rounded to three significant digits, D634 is 0.542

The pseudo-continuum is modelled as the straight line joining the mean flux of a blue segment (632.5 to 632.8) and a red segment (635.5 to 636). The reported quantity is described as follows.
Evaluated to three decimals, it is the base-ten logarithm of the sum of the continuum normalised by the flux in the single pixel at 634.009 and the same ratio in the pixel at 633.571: 0.282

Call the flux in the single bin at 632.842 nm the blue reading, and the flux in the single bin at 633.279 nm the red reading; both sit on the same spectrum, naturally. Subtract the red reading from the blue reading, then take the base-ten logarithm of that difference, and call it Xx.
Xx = -1.6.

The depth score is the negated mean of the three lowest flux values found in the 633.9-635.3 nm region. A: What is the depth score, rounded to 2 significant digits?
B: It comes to -0.97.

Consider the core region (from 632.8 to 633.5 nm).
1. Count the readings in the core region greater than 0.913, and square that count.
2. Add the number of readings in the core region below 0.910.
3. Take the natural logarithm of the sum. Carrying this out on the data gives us 1.6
